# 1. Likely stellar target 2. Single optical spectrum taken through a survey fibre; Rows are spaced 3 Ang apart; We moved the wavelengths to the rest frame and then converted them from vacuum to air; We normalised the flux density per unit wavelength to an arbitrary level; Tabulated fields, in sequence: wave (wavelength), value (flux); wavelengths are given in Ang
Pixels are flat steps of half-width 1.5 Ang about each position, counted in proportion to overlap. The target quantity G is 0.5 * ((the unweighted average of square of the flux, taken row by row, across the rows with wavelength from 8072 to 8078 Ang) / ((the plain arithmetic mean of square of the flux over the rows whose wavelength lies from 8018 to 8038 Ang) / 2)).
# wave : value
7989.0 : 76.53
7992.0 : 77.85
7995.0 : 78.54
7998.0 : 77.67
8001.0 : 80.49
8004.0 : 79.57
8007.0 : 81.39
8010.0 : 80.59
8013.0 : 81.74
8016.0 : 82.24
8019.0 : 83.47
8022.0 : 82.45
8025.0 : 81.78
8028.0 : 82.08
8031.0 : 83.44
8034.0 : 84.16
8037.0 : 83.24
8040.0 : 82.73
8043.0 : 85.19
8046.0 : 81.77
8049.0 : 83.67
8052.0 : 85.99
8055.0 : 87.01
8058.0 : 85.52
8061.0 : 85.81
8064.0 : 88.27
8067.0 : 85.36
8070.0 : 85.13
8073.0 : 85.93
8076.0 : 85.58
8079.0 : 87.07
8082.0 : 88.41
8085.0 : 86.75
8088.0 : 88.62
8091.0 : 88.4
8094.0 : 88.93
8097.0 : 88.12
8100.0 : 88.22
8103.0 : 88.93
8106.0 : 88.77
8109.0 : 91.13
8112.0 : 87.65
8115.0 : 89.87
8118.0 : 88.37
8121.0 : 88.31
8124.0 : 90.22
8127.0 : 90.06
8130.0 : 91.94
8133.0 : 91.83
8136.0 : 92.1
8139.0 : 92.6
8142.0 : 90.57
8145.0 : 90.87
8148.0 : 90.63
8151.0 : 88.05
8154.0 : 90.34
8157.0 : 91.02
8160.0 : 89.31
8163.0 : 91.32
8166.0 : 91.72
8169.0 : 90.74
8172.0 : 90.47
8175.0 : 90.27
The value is 1.07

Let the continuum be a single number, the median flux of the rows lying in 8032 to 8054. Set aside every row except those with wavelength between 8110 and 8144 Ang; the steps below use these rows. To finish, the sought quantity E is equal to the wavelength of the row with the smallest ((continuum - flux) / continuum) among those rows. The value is 8139.0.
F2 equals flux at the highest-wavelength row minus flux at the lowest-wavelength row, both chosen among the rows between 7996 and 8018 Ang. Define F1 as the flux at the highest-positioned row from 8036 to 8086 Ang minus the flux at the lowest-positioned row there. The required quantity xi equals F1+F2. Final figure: 8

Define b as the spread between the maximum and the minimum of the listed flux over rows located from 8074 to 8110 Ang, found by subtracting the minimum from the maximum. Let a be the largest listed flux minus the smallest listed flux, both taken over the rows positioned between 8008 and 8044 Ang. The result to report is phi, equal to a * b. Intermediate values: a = 4.6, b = 5.55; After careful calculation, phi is 26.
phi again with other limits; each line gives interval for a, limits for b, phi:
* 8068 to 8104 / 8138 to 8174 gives 17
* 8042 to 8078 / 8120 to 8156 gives 30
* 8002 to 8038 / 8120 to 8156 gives 21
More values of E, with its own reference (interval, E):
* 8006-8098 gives 8094.0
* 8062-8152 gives 8139.0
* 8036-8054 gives 8052.0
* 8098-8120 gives 8109.0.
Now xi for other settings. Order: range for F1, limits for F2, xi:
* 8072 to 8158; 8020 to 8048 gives 4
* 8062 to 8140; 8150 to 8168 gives 8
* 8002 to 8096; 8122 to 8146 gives 10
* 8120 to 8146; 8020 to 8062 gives 6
